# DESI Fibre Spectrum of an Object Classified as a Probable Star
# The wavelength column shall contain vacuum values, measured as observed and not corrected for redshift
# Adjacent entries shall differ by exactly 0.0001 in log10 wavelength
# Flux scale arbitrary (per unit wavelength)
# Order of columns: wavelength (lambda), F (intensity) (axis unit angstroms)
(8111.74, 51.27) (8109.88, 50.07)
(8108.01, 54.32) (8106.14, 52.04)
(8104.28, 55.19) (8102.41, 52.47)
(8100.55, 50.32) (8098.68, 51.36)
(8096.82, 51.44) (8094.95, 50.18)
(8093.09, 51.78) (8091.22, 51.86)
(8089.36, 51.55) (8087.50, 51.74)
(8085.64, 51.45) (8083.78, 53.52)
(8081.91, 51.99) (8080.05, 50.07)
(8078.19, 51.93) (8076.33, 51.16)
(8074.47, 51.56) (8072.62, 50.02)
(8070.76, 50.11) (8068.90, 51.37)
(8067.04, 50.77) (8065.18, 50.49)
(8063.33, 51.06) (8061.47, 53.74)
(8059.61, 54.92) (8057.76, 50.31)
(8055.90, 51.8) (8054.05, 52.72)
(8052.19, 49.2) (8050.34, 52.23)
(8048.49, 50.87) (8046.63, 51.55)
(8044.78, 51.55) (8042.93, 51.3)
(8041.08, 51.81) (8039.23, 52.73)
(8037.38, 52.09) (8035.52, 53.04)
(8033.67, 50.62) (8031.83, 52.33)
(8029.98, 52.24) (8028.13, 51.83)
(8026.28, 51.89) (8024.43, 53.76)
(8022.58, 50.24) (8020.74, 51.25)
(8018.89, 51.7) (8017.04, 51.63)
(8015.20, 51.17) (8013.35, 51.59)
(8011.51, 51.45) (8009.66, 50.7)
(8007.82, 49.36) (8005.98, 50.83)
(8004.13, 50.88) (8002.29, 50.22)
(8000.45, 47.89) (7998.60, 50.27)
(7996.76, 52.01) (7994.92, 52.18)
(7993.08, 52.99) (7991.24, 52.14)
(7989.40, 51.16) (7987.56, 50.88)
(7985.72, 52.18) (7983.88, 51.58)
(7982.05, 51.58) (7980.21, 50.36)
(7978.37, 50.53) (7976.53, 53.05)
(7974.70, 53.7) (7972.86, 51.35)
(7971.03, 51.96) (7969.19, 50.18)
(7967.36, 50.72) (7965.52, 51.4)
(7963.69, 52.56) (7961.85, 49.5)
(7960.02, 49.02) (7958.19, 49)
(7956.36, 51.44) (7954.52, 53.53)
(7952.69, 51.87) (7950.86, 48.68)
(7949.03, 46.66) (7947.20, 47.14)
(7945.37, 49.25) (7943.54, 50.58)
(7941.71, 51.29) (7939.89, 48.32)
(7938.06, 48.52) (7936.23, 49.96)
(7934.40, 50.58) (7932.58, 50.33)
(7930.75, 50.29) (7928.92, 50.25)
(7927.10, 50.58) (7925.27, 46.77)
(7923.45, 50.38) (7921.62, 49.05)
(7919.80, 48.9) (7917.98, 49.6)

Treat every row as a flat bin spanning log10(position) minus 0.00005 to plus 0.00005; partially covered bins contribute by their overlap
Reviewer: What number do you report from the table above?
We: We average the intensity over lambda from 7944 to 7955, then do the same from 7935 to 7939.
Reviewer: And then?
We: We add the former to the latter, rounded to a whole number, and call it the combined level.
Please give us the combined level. 99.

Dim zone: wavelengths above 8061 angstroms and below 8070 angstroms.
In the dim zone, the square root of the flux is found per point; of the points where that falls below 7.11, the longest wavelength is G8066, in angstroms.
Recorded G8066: 8065.18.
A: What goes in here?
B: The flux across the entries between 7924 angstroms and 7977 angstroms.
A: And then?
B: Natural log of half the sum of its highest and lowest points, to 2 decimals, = 3.92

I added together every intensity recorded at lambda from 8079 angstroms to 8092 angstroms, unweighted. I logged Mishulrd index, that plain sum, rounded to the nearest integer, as 362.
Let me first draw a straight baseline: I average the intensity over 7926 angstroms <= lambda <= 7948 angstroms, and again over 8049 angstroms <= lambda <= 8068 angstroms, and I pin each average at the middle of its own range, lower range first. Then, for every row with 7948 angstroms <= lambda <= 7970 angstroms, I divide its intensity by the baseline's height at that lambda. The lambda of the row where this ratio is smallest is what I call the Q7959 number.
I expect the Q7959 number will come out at 7949.03 angstroms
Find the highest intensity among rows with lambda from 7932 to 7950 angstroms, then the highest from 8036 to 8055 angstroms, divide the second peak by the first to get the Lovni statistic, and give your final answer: 1.028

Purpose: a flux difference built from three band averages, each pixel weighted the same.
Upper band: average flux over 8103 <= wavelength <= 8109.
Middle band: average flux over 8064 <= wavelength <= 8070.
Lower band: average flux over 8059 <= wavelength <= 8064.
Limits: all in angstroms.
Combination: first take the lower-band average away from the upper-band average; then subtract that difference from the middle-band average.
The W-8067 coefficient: 50.3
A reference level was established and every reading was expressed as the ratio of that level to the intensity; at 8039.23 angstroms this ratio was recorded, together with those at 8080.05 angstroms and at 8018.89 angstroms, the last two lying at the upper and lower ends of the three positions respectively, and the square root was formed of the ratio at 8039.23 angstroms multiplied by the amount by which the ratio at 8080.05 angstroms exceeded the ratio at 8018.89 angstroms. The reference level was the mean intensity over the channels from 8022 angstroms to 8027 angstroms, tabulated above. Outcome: 0.18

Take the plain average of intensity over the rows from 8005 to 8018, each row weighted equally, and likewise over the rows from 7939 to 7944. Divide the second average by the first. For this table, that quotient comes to 0.98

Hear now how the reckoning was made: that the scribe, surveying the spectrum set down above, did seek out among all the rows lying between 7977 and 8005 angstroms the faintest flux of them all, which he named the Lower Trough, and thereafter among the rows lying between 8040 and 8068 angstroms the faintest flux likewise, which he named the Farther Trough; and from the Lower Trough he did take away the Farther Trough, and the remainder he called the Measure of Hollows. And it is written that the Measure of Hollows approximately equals -1.3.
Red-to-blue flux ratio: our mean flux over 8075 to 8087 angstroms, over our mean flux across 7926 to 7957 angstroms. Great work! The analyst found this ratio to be 1.035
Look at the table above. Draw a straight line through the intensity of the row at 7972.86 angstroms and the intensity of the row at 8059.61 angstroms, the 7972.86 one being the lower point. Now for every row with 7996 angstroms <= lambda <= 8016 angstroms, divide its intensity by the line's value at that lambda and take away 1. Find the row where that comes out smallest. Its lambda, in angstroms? 8000.45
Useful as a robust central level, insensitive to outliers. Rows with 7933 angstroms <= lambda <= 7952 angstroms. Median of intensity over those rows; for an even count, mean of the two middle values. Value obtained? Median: 49.0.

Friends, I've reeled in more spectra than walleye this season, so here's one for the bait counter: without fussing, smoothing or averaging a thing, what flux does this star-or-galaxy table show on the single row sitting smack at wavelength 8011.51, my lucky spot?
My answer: 51.45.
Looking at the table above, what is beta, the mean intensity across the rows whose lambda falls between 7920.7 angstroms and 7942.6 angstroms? 49.7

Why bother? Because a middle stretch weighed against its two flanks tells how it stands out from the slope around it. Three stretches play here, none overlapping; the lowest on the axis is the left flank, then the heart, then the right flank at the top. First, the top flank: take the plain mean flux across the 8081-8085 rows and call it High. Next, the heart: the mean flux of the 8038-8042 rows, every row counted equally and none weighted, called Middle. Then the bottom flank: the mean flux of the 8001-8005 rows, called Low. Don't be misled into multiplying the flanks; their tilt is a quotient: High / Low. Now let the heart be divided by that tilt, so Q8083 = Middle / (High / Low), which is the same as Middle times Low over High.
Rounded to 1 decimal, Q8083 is 50.1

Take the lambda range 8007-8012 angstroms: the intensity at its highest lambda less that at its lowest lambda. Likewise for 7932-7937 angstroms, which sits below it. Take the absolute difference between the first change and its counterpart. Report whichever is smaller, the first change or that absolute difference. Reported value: 2.1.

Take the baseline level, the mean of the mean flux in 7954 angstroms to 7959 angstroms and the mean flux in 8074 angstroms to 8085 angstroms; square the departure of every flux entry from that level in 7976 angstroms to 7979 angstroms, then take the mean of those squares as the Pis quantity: 1.7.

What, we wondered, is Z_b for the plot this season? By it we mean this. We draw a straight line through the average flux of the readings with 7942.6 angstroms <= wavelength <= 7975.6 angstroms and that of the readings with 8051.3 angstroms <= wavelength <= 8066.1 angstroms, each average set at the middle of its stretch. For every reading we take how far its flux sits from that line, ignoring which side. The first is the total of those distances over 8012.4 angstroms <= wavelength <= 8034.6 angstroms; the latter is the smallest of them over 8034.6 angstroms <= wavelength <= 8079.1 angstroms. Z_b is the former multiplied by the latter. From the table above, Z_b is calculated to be 0.4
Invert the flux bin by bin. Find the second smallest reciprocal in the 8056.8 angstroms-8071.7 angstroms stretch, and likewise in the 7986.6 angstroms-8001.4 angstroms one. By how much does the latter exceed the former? 0.0006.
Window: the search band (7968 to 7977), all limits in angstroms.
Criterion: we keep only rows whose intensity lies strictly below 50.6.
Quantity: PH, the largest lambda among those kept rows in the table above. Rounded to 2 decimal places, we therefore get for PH 7969.19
